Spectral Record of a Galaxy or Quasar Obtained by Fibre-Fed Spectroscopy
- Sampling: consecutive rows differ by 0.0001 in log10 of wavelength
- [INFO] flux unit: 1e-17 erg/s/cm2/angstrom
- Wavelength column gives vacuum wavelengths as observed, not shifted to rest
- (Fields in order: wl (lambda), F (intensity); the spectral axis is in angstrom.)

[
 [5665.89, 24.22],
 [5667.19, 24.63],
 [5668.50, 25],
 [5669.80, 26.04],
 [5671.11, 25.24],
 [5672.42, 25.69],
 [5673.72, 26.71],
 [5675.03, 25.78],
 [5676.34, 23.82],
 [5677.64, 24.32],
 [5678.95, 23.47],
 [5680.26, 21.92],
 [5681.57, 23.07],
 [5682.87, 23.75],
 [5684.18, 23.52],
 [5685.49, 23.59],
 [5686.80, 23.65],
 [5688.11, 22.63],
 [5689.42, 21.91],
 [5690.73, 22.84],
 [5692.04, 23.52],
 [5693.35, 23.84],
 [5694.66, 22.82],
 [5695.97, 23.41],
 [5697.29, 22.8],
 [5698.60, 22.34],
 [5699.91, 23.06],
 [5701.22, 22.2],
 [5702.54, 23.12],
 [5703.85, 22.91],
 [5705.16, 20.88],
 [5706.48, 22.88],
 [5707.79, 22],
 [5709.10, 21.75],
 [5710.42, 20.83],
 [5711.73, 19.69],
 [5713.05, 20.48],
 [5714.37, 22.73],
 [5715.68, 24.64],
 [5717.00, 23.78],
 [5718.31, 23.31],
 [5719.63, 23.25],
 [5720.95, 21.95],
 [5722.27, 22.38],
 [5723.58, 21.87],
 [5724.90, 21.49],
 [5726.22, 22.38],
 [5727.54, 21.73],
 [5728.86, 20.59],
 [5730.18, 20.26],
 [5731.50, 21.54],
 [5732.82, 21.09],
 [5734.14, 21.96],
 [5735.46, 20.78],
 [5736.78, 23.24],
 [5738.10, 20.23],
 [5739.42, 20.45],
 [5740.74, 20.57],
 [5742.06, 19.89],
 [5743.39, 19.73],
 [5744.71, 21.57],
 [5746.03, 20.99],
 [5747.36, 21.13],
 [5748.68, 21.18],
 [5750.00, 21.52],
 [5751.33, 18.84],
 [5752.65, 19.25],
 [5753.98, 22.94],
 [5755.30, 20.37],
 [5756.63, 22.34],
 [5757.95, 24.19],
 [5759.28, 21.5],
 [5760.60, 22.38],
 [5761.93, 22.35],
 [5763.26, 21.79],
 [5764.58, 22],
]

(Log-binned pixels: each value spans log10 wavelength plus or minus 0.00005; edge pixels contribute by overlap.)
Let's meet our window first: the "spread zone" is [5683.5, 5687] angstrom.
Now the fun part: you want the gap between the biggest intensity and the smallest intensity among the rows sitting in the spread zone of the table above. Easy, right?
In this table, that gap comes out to 0.1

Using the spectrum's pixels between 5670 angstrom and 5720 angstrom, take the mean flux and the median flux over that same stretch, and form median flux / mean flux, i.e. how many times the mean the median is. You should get 1.00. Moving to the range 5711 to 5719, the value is 1.03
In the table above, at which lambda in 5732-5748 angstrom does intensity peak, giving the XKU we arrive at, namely 5736.78 angstrom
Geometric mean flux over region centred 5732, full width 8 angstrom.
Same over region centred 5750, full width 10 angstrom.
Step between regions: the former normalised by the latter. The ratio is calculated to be 1.01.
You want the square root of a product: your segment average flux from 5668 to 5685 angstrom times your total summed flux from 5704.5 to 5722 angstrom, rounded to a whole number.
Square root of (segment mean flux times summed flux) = 84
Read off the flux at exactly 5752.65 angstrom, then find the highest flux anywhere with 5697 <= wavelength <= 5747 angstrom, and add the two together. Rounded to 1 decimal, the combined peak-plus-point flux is 43.9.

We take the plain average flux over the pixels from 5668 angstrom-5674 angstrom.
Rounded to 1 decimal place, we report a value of 25.7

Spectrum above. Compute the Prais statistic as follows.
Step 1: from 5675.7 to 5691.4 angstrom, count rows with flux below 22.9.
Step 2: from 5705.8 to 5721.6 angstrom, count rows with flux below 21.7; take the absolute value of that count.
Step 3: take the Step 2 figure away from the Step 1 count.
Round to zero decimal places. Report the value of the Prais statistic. 1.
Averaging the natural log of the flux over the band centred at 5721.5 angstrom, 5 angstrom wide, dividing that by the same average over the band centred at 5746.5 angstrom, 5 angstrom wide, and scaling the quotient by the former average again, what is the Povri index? 3.16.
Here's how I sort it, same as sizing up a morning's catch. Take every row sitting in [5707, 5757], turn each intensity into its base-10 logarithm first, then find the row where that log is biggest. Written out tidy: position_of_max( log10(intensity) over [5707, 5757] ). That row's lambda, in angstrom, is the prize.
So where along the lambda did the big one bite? 5715.68 angstrom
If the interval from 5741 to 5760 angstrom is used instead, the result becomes 5757.95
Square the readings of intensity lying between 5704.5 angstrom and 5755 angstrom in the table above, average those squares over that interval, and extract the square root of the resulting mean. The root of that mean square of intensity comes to 21.5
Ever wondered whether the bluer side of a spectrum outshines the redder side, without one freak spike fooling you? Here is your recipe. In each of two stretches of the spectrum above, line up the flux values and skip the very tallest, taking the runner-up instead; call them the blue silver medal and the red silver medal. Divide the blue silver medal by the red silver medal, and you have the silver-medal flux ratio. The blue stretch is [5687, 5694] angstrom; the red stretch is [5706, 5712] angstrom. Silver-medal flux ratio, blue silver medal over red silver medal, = 1.07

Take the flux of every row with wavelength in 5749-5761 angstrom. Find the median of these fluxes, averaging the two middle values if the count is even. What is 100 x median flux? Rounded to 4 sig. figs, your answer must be 2152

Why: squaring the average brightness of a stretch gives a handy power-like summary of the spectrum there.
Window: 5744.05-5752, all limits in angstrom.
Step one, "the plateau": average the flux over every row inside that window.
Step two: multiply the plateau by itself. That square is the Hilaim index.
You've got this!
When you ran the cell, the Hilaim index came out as 436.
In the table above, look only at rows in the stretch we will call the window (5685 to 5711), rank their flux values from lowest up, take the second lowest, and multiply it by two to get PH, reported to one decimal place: 41.8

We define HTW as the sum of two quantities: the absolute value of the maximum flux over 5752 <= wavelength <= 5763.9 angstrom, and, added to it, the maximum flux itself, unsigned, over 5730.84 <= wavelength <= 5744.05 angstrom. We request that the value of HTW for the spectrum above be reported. 47.4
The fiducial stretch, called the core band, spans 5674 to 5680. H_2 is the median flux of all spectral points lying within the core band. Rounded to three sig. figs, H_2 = 24.1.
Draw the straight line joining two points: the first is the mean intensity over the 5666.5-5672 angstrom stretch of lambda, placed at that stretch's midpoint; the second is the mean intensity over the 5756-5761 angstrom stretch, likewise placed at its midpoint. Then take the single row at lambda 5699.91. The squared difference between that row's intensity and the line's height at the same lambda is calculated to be 1.6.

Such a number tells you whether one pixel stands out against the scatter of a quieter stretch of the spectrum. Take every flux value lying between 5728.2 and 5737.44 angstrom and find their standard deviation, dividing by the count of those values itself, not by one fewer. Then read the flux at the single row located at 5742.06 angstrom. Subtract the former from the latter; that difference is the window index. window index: 19.0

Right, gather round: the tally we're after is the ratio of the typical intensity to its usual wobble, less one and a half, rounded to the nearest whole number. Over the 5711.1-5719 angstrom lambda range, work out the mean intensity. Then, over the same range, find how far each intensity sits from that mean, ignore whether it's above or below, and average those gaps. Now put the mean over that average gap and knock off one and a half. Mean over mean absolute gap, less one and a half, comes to 13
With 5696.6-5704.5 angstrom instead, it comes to 71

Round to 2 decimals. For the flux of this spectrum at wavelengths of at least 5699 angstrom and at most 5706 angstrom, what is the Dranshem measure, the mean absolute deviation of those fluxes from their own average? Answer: 0.72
